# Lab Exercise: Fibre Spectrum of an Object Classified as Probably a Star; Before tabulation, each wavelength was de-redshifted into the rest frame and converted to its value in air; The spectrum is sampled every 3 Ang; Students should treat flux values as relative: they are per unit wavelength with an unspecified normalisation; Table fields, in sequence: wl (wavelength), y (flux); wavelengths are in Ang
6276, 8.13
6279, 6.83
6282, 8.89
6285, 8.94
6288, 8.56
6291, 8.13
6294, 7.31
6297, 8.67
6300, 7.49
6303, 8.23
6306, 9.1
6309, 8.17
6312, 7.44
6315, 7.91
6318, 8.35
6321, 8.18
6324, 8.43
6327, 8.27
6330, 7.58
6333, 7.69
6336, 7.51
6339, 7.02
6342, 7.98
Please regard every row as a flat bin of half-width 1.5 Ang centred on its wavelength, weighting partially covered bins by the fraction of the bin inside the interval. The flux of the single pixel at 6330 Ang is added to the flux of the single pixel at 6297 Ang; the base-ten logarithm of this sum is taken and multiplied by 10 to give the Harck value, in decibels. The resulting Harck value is 12.1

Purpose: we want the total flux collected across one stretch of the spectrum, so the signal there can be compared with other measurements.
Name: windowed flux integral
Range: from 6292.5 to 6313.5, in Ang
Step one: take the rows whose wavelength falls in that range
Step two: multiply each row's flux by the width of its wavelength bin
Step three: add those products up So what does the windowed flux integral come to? 169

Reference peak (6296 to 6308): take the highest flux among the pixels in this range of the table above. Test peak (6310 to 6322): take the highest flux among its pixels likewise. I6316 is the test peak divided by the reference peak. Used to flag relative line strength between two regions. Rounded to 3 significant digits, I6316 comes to 0.918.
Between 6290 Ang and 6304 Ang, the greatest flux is 8.67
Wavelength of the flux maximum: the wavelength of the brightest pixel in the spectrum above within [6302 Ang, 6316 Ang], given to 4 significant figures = 6306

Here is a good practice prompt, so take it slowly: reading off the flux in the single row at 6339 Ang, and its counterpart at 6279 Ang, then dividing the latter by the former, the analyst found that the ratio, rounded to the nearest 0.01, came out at 0.97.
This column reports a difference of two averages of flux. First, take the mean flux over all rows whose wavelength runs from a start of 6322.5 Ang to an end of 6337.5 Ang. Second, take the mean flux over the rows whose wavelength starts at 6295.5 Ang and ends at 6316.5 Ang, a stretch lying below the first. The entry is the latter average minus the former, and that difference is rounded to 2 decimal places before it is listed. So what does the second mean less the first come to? 0.25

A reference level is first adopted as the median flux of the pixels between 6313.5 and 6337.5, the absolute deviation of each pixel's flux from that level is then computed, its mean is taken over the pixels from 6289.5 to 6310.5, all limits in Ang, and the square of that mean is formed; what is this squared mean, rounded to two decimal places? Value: 0.23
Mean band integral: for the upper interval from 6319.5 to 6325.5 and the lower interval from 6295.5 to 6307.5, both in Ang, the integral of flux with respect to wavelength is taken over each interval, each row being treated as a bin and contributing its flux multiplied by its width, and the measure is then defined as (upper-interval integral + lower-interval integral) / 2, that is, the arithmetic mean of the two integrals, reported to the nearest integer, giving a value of 75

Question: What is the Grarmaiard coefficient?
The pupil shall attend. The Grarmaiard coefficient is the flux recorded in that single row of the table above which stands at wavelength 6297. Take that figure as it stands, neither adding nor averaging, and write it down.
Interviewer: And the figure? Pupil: 8.67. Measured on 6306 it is 9.1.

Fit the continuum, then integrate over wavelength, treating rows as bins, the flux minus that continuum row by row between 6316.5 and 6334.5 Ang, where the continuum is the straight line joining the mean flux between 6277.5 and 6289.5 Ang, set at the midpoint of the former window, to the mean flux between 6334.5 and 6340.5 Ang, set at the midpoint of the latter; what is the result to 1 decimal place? 10.6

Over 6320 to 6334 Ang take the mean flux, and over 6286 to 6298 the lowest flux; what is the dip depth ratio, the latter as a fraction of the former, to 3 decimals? 0.910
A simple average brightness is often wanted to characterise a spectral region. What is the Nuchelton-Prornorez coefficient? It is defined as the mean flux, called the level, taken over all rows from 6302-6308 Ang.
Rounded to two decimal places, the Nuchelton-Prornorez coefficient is 8.66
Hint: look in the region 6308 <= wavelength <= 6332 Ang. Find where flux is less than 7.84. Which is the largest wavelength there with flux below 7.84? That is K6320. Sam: 6330 Ang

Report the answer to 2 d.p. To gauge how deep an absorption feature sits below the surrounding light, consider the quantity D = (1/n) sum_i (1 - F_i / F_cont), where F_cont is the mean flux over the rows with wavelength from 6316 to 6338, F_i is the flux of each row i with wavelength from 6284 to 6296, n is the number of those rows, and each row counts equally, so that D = -0.03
